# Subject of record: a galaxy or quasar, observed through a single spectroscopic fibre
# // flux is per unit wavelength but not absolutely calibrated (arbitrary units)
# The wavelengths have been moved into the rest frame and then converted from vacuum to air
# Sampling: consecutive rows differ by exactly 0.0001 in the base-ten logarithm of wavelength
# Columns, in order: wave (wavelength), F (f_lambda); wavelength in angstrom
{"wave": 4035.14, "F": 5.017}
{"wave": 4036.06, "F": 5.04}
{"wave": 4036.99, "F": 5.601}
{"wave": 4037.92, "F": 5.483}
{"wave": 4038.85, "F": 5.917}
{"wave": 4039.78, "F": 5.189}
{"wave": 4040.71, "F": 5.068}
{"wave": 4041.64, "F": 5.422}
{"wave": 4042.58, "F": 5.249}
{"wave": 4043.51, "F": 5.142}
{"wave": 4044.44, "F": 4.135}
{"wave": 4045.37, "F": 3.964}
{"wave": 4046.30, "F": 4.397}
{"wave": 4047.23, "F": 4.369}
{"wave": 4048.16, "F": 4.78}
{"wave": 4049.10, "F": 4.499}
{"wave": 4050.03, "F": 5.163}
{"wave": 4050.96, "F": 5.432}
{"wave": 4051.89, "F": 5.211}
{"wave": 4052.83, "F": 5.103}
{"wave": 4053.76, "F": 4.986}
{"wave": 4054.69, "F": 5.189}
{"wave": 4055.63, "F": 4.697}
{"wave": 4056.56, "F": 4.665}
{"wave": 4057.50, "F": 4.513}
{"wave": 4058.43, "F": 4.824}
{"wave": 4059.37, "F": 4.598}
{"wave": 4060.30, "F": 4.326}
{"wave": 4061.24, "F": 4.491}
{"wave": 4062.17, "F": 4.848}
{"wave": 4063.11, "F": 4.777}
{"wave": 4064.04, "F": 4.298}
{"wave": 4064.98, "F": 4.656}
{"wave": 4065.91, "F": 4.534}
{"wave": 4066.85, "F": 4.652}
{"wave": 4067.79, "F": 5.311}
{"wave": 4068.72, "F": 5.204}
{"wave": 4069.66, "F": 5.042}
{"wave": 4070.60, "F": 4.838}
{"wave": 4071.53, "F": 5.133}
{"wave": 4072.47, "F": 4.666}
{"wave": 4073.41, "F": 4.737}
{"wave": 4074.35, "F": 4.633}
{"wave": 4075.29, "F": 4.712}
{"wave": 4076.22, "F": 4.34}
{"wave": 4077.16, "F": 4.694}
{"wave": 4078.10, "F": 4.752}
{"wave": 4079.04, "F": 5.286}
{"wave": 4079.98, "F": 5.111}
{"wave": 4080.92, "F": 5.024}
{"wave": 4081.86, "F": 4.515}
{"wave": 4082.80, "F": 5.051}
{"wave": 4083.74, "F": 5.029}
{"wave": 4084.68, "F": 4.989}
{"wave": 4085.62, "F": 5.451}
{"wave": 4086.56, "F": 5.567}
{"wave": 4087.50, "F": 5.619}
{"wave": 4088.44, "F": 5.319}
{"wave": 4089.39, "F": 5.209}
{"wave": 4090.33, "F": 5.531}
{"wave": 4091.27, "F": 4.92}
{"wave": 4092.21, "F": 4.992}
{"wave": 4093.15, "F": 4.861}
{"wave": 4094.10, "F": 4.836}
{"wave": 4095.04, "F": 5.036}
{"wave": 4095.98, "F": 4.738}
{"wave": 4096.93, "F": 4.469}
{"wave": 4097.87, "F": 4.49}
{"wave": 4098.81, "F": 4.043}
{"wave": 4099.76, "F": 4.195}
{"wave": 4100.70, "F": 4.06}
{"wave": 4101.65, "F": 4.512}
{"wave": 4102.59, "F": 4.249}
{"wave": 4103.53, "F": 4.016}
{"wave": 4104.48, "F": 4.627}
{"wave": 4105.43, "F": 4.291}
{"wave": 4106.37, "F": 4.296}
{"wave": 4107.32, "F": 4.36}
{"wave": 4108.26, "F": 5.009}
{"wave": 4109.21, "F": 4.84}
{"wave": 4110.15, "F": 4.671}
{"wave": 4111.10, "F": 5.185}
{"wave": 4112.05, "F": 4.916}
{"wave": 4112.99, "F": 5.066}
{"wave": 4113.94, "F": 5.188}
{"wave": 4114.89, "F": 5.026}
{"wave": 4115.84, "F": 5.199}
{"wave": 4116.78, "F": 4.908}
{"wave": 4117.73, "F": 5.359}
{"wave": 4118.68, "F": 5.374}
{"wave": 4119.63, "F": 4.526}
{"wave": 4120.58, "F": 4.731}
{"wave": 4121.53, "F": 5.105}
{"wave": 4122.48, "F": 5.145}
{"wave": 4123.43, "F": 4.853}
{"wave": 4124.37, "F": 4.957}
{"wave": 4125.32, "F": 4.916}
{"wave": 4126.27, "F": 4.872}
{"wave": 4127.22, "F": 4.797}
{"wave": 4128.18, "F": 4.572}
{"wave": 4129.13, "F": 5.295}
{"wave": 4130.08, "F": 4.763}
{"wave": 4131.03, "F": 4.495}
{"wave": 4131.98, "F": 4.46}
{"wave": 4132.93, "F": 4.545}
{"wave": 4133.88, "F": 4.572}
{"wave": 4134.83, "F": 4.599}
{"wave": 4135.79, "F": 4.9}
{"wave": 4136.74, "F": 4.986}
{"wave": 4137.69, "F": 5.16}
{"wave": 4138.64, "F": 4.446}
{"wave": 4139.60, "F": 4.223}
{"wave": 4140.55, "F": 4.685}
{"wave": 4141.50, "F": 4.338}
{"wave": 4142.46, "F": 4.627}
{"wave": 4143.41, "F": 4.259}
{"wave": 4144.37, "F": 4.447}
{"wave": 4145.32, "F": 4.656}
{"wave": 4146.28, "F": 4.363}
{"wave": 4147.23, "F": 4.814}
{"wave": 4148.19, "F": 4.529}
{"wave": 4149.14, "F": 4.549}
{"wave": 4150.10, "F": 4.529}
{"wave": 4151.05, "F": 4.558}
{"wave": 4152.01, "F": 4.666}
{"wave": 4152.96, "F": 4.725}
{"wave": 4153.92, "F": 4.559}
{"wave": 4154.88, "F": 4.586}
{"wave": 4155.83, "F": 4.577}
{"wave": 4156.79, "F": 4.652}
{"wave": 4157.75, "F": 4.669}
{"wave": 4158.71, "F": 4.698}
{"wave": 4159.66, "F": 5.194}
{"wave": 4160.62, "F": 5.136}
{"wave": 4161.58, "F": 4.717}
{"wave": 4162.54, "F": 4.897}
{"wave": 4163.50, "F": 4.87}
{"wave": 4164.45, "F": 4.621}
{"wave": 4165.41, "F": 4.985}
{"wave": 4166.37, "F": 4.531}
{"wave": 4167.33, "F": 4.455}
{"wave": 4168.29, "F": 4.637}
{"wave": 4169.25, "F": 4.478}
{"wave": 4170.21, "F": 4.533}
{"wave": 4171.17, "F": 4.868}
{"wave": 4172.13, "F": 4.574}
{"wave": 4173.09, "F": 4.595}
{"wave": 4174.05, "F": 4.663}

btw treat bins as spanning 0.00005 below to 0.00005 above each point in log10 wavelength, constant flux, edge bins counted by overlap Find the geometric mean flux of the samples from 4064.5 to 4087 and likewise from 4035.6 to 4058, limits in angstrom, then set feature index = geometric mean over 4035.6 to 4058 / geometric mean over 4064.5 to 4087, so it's 1.01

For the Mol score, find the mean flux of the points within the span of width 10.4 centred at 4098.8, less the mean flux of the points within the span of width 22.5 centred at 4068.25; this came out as -0.3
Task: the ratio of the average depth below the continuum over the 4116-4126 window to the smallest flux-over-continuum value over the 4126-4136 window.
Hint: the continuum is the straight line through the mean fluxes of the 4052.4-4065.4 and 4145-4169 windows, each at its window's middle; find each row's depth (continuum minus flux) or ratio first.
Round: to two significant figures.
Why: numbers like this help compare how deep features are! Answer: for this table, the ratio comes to -0.31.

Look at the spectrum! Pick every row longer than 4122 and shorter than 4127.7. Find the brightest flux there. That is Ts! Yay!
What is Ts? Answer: 5.145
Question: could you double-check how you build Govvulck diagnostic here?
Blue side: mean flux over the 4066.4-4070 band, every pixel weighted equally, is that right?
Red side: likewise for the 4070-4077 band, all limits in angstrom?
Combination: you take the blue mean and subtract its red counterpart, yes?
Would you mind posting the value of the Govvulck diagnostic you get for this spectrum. 0.33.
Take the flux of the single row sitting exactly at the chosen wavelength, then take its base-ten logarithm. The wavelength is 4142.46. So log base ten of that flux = 0.665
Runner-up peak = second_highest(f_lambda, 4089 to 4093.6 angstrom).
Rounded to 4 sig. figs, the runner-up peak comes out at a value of 5.209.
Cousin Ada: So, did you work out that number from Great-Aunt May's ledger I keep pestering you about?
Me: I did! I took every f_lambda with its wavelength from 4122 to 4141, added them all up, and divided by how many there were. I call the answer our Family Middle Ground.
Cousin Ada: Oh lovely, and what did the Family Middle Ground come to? 4.76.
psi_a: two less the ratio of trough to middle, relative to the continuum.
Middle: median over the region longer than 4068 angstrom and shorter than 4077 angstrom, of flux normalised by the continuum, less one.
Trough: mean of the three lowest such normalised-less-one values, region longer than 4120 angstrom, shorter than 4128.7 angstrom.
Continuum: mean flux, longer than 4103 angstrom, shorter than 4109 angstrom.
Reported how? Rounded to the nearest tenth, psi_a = 1.1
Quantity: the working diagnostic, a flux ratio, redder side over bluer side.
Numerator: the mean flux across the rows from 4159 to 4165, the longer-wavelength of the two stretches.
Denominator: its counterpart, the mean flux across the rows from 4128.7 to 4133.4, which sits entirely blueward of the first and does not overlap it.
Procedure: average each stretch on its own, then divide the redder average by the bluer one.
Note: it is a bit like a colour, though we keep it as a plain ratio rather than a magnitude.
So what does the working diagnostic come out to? 1.04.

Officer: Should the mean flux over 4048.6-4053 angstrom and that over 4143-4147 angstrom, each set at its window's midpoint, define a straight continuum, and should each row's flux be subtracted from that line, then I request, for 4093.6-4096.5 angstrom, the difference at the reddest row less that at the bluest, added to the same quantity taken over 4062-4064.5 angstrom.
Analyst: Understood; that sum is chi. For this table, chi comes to 0.62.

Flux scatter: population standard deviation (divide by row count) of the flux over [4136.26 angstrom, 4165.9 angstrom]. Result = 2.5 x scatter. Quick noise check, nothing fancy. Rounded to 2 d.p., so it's 0.61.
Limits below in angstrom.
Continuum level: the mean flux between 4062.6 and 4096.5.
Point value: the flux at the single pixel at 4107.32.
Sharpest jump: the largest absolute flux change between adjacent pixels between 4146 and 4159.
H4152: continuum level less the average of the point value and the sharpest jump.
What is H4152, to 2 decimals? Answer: 2.54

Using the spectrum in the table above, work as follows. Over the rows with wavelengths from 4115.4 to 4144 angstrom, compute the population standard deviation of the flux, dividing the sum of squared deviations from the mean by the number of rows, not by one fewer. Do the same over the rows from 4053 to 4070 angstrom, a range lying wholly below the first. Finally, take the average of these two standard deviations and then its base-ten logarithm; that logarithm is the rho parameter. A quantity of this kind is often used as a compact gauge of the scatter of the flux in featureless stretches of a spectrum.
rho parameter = -0.521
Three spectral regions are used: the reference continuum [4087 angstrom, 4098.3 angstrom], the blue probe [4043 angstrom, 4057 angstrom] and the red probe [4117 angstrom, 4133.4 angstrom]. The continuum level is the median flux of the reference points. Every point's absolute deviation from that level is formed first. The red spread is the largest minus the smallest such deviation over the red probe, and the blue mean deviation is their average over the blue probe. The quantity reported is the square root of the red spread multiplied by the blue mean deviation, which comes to 0.433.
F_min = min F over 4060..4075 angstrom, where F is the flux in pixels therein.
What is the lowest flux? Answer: 4.298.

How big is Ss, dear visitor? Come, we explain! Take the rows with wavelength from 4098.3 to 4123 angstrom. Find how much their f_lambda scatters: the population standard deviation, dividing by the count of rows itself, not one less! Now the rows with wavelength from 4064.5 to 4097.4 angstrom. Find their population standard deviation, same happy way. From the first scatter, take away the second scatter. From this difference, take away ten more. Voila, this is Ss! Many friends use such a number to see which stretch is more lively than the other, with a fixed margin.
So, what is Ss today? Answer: -9.9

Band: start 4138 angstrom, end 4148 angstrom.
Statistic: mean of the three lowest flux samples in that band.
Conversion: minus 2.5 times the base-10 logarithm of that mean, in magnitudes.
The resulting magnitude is -1.58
